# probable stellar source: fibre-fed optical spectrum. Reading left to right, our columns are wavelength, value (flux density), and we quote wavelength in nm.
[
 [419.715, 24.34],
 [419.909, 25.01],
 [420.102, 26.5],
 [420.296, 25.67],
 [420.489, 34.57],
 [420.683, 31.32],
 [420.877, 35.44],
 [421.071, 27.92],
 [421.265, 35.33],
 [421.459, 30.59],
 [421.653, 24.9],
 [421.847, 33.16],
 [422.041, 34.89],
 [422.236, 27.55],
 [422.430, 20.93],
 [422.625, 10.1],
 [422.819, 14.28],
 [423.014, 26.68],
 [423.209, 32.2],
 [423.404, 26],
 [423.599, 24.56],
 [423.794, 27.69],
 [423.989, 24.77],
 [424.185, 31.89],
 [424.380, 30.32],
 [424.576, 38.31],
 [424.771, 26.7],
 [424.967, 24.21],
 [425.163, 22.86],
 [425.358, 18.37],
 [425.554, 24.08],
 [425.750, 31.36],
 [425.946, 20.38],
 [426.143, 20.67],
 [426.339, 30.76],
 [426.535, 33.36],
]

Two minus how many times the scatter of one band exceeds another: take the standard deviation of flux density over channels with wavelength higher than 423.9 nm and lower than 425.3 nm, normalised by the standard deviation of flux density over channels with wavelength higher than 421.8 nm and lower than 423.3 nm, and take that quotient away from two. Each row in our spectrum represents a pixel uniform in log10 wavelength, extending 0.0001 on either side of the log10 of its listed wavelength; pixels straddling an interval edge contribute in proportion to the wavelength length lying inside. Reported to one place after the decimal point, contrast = 1.4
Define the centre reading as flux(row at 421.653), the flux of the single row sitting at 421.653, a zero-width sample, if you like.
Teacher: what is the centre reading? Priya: 24.9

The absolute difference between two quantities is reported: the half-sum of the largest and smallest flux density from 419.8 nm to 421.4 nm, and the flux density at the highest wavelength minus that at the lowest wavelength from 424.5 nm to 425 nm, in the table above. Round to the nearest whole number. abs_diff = 44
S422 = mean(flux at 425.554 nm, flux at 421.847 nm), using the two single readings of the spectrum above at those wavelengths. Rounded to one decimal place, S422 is 28.6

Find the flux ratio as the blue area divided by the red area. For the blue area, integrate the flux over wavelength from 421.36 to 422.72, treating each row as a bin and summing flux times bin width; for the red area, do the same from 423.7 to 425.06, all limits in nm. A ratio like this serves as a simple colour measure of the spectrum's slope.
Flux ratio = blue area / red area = 0.89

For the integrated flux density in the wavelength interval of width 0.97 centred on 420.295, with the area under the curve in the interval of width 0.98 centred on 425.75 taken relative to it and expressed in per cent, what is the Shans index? 81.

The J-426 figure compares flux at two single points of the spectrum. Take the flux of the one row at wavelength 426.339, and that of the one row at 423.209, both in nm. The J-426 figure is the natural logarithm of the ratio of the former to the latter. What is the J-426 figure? 0.0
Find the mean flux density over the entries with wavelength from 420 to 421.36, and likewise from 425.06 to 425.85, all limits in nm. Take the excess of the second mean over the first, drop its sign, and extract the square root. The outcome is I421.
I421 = 2.6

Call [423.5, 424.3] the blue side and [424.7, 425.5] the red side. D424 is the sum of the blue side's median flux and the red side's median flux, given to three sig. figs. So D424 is 49.8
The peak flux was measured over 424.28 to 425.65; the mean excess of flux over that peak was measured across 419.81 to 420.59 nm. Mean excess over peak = -10.4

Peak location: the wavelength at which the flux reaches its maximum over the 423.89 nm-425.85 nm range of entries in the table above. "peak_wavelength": 424.576 nm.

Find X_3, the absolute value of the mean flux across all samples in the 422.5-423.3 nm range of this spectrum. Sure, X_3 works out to 21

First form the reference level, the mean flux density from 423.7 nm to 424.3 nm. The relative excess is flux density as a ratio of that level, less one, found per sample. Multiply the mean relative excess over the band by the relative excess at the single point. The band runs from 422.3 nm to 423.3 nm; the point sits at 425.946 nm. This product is 0.07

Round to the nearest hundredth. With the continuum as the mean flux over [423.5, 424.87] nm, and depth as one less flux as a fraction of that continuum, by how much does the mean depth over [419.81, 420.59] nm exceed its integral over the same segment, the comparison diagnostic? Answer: 0.01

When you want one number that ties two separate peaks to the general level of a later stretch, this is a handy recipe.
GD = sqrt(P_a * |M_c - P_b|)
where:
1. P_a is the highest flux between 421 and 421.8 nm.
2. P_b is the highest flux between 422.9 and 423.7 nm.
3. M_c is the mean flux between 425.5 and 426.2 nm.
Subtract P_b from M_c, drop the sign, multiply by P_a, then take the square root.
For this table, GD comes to 17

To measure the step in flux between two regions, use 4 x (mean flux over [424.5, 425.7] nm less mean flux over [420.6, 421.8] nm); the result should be -21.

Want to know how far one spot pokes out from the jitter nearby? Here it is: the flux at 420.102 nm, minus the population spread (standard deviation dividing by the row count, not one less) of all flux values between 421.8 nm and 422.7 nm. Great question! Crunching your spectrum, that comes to 17.5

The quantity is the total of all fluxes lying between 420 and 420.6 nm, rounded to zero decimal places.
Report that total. 87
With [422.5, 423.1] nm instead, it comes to 51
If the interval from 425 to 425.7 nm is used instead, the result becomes 65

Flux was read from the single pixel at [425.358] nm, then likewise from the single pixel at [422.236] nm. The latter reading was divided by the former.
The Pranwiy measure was 1.5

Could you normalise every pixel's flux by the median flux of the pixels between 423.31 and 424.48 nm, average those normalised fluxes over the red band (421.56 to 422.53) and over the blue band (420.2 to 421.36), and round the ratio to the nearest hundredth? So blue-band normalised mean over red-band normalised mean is 1.12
